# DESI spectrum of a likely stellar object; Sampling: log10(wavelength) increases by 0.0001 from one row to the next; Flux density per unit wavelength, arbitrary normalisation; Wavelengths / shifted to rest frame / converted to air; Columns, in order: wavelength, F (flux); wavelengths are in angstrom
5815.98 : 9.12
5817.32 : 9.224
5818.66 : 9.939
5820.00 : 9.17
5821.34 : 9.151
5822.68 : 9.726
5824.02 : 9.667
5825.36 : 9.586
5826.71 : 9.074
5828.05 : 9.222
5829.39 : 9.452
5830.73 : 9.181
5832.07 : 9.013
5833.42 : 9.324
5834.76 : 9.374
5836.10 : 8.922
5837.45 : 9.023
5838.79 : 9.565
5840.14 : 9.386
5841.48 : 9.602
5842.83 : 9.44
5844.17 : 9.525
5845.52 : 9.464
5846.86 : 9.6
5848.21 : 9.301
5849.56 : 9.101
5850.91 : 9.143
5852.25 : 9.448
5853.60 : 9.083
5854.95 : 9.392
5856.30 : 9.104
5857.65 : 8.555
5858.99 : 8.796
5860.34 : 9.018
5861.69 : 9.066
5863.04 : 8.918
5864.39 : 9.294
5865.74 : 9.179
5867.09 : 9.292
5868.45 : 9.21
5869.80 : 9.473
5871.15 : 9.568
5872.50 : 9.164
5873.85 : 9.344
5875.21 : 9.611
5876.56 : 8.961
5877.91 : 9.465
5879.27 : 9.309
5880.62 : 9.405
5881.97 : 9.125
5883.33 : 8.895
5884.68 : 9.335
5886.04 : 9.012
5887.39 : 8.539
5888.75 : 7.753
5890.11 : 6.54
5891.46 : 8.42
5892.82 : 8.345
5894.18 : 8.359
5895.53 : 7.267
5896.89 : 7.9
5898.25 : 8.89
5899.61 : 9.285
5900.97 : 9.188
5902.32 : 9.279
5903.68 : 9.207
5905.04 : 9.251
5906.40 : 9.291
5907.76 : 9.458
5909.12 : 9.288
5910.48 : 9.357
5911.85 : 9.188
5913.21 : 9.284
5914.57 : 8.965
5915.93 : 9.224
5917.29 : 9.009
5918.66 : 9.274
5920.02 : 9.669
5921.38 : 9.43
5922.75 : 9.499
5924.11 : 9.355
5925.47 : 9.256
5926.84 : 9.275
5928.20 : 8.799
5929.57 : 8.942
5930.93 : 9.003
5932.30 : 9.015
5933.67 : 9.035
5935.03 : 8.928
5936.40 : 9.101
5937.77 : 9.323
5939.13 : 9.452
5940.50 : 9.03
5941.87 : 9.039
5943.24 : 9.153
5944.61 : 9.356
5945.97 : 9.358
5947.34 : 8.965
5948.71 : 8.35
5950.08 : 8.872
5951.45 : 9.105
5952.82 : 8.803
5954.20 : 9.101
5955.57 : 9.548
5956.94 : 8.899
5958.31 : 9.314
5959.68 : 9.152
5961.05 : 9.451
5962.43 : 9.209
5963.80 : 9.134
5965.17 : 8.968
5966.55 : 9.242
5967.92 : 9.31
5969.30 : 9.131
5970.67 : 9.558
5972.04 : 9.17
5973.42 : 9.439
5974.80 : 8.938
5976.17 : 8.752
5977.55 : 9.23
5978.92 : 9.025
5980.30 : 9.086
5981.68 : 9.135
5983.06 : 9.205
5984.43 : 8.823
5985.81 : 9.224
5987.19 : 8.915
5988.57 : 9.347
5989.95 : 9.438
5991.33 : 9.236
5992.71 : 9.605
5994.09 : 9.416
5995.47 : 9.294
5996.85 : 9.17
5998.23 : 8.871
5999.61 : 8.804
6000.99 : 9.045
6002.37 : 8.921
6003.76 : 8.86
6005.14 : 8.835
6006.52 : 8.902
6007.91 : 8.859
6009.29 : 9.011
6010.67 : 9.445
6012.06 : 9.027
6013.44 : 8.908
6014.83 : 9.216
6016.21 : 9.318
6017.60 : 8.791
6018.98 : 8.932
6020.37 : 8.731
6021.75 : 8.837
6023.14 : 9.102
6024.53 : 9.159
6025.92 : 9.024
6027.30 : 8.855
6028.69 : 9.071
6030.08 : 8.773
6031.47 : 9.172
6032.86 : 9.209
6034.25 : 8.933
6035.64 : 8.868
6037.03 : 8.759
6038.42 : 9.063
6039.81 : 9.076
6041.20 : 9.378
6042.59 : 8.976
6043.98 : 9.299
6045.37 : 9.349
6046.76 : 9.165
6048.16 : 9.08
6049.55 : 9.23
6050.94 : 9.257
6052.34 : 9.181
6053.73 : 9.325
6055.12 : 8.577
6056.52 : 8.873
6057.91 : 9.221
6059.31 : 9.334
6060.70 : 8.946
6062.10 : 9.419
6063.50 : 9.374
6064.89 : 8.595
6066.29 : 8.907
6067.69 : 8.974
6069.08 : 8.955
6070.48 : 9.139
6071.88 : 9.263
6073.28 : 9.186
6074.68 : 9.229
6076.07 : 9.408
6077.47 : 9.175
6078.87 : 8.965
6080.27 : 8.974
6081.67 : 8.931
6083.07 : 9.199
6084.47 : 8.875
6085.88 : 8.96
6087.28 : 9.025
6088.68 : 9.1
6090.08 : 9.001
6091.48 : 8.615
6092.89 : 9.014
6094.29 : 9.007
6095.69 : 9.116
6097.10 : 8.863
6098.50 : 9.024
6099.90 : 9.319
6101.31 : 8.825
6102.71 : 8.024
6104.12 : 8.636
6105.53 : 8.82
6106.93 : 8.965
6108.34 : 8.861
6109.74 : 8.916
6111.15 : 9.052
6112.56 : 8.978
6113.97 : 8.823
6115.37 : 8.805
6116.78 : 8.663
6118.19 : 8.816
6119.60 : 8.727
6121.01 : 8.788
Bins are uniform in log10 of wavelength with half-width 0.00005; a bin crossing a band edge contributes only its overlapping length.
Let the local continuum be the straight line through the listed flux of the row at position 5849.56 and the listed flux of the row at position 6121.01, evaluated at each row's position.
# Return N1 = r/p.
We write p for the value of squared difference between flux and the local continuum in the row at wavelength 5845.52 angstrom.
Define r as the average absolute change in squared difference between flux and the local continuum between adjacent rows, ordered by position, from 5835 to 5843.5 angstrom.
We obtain 1.0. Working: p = 0.128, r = 0.130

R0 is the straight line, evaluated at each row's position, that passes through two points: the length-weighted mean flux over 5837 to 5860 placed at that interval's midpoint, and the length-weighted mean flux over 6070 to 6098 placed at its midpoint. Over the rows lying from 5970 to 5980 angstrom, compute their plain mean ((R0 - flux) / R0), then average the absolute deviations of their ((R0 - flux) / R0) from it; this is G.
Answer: 0.024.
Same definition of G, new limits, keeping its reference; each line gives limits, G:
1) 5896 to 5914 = 0.025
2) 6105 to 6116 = 0.008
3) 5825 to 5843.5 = 0.021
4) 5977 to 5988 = 0.013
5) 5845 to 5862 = 0.023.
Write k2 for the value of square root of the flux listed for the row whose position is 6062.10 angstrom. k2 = 3.07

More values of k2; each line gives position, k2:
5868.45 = 3.03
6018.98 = 2.99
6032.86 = 3.03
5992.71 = 3.10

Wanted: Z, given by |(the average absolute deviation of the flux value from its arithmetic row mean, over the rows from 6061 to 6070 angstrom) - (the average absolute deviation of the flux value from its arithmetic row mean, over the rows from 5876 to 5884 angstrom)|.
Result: 0.04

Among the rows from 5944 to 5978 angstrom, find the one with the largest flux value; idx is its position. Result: 5970.67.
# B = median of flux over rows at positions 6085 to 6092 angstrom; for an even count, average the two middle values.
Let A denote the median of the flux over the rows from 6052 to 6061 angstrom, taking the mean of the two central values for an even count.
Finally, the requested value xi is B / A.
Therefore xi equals 0.98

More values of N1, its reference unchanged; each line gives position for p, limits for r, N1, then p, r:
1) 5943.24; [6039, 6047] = 6.3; 0.026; 0.161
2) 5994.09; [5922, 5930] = 0.2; 0.232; 0.050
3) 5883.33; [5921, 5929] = 1.9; 0.028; 0.054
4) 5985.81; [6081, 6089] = 0.8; 0.078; 0.066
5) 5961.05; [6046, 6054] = 0.3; 0.229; 0.063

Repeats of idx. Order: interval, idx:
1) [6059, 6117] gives 6062.10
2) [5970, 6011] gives 5992.71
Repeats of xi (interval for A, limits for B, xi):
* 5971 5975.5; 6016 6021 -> 0.97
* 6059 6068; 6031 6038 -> 1.00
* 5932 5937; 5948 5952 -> 0.98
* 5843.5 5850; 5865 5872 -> 0.98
